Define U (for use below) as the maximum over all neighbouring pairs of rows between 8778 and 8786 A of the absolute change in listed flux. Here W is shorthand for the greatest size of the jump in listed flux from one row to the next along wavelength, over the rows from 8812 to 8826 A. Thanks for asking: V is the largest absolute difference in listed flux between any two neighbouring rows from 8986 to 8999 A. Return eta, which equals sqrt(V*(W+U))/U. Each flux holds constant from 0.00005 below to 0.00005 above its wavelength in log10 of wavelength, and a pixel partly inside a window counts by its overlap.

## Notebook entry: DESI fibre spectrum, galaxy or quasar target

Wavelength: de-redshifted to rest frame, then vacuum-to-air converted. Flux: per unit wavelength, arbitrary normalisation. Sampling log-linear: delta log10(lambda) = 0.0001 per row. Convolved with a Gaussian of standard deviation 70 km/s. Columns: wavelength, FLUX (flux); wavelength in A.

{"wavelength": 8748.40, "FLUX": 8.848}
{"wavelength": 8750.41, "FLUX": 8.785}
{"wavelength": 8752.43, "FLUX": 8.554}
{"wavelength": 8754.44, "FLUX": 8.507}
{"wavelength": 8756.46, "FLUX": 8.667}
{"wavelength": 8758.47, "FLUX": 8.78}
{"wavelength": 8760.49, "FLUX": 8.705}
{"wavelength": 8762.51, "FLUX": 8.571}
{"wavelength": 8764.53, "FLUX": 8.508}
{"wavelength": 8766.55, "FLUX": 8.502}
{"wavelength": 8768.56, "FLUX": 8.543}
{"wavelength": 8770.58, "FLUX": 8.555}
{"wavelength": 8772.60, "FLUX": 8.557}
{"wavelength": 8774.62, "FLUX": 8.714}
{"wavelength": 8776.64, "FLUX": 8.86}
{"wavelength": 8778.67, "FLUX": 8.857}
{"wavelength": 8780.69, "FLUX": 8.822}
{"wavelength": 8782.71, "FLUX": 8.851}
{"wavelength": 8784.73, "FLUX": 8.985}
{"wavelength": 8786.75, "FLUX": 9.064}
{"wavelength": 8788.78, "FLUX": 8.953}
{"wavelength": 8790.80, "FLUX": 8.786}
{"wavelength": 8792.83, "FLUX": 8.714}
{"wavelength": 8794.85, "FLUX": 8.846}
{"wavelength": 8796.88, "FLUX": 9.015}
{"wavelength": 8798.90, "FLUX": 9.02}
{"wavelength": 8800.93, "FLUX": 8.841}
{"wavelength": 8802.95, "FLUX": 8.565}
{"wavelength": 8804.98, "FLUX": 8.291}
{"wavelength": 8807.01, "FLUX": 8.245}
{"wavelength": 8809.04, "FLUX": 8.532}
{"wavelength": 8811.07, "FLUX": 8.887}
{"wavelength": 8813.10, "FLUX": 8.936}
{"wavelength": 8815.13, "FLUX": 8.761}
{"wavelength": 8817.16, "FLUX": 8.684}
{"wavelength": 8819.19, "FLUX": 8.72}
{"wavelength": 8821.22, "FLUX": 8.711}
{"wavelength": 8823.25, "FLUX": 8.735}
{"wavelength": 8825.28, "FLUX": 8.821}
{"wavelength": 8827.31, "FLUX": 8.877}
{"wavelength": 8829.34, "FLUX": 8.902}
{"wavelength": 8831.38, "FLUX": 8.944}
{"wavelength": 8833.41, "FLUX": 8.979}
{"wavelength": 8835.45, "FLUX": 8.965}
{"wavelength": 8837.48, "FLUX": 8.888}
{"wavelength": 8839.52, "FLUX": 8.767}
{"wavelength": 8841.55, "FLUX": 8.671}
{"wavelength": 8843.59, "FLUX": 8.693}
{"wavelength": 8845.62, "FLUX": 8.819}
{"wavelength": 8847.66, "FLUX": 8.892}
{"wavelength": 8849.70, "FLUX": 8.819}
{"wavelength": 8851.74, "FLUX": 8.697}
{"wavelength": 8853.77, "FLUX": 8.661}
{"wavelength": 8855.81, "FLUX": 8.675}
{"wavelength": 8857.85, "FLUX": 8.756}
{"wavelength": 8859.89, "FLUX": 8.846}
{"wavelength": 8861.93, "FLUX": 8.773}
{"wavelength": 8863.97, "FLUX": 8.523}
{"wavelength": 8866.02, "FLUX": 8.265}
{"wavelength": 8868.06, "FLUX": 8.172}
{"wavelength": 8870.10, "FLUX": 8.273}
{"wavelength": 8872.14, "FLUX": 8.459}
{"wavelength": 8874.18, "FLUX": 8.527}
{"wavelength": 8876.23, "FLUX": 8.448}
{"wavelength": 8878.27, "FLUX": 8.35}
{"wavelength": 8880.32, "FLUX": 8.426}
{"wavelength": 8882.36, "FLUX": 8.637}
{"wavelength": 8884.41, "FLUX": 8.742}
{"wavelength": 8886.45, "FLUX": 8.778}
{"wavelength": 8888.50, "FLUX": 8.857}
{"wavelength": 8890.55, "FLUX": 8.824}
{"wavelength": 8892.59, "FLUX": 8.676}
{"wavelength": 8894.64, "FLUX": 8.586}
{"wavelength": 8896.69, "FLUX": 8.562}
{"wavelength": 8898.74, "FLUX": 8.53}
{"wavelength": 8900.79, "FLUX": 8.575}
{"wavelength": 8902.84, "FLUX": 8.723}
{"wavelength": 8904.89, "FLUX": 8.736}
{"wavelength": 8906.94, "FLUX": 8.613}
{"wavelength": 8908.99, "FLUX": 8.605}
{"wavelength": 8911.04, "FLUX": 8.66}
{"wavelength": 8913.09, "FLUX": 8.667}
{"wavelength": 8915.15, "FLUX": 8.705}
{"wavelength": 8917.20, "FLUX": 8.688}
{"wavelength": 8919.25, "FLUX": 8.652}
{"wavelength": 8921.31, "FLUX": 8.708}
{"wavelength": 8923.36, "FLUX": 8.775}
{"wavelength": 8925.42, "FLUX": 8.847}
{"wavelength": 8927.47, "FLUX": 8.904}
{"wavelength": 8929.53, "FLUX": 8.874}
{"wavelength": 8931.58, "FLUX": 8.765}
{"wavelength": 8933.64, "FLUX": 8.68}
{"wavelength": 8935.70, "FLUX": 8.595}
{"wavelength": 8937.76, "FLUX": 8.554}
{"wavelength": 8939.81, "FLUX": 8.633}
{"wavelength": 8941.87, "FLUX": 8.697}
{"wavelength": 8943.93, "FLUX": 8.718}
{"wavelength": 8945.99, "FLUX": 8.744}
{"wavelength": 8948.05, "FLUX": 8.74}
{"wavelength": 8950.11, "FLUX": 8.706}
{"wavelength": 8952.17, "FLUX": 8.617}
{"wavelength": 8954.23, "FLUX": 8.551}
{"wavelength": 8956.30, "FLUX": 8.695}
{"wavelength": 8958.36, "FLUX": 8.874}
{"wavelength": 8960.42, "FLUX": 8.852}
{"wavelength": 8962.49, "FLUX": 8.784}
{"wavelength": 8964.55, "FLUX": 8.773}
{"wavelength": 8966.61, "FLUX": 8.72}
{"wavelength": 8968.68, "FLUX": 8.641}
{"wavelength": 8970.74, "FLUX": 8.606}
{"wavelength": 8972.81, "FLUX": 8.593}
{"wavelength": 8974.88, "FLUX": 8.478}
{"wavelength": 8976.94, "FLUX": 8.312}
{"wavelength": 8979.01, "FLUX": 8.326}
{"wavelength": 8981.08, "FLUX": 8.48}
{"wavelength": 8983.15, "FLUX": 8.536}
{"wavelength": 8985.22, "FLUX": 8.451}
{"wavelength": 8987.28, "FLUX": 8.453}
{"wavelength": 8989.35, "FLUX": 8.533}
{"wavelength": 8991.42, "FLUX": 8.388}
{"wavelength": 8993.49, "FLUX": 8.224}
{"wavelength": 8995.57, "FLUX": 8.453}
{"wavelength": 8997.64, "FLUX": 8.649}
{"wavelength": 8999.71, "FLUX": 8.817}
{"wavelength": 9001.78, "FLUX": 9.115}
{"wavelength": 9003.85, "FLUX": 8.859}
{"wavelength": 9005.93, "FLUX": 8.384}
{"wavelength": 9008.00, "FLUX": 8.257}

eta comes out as 2.0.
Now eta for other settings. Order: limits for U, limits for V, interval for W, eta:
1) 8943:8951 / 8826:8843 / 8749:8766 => 5.3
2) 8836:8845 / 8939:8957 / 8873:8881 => 1.5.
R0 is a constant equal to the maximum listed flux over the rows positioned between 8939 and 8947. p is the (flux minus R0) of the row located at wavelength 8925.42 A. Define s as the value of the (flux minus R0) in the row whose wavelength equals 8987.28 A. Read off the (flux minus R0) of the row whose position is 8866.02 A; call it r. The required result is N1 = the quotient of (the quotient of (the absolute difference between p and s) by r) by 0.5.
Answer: -1.6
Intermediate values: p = 0.10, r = -0.48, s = -0.29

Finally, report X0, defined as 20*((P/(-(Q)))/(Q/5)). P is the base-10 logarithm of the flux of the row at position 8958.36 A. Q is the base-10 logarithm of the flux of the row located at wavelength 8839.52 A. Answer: -107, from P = 0.948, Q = 0.943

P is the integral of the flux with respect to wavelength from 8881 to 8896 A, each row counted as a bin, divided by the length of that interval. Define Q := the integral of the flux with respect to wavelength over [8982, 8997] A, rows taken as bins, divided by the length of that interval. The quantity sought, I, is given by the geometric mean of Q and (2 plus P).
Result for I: 9.51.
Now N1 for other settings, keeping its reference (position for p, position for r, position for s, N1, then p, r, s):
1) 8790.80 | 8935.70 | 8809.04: -3.4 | 0.04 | -0.15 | -0.21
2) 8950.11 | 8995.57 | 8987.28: -1.7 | -0.04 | -0.29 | -0.29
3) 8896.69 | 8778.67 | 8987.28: 1.9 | -0.18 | 0.11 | -0.29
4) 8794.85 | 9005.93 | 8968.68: -1.1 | 0.10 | -0.36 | -0.10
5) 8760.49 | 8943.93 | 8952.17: -6.8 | -0.04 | -0.03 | -0.13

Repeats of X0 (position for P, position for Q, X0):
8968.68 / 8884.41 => -106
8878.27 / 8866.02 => -110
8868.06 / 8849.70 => -102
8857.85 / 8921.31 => -107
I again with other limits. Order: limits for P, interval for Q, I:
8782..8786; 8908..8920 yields 9.74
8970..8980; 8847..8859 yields 9.56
